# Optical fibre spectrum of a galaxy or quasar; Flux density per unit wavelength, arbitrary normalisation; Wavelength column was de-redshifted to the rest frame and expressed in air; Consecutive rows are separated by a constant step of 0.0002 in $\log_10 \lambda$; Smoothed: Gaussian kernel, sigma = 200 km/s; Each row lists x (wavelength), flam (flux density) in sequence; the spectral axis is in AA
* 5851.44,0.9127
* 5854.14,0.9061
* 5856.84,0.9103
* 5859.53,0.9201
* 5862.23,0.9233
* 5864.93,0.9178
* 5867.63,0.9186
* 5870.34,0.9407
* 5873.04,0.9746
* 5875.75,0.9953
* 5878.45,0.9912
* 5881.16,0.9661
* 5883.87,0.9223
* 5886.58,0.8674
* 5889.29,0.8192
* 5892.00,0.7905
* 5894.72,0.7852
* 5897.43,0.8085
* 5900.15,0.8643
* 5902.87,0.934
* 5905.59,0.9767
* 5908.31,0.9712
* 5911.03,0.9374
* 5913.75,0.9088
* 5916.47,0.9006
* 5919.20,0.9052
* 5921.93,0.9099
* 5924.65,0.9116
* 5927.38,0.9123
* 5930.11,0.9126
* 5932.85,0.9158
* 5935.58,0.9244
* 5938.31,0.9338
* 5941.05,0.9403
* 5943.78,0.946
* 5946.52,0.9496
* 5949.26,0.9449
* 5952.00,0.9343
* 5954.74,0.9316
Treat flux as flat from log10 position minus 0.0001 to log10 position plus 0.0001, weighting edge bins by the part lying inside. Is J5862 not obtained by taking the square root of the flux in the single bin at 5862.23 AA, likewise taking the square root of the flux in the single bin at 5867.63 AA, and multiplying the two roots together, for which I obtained 0.921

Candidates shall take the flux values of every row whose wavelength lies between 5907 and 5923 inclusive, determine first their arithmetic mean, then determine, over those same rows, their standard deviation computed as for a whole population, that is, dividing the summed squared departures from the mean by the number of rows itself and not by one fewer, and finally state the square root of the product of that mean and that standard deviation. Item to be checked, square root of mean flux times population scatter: 0.15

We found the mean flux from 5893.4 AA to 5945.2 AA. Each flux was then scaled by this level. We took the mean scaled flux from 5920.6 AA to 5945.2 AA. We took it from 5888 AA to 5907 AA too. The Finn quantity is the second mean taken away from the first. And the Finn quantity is 0.08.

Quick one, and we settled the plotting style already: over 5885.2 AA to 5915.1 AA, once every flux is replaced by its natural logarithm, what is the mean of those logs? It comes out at -0.13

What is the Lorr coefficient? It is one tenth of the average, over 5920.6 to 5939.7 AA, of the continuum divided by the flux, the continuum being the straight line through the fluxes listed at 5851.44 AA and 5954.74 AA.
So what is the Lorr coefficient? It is 0.101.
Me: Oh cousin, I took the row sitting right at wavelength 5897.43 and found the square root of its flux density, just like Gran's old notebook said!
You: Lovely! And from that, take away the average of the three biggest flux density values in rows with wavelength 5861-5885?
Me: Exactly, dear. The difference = -0.088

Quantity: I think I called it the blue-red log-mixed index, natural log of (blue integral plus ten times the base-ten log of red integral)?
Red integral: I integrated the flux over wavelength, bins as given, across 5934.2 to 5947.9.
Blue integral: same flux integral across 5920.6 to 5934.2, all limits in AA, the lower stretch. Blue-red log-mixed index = 3.16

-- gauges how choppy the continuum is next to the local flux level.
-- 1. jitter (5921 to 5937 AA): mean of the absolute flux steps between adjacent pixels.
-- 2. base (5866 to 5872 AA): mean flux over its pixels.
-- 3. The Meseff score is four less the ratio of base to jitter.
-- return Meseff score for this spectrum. -317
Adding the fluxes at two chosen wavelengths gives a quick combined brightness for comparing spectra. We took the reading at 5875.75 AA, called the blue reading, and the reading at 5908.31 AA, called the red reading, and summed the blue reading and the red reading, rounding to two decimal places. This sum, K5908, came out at 1.97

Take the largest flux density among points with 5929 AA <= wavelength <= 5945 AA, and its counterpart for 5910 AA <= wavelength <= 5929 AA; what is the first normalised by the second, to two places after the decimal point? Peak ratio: 1.01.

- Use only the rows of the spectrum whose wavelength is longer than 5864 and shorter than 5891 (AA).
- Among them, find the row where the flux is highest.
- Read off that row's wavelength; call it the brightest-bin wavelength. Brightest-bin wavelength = 5875.75 AA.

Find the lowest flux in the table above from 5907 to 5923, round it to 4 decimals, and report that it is 0.9006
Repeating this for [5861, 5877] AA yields 0.9178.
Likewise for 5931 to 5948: 0.9158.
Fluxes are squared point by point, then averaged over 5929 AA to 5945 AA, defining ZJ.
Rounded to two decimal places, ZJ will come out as 0.86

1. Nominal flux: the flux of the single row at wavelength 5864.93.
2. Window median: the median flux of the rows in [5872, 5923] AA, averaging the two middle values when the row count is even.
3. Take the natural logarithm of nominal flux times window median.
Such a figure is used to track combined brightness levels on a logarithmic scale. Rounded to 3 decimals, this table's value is -0.180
